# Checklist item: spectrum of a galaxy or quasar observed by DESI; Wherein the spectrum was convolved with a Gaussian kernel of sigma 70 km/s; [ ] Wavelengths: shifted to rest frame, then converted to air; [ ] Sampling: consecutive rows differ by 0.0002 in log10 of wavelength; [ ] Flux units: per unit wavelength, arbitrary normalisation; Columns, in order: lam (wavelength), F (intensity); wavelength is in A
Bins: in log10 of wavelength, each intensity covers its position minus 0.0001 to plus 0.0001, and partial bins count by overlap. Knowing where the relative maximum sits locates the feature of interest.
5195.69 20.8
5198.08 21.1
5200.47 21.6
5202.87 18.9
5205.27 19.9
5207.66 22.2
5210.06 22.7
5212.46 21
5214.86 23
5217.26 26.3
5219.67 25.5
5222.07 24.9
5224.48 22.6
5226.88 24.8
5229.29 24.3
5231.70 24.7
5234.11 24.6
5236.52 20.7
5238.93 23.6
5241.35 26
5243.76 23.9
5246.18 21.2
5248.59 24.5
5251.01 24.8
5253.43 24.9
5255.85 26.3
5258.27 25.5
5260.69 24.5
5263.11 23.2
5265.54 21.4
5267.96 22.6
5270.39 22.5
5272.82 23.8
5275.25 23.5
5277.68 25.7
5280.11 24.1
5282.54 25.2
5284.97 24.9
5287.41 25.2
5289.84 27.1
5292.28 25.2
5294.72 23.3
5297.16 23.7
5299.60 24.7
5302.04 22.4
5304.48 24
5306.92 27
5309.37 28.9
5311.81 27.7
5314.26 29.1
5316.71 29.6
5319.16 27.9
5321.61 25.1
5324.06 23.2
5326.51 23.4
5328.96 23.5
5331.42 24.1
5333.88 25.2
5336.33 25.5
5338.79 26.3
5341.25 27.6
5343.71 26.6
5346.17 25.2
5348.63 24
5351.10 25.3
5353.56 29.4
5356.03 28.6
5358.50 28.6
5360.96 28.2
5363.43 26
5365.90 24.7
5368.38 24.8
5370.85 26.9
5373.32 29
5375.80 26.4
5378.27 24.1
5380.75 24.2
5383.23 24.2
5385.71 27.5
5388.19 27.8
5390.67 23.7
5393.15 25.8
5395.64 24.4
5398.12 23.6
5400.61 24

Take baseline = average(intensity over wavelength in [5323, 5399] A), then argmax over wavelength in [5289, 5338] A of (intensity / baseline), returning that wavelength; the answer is 5316.71 A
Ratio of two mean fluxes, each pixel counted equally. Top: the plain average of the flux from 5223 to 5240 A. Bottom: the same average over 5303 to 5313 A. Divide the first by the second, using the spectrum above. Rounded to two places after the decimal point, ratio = 0.88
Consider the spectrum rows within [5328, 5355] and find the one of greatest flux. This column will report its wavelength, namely 5353.56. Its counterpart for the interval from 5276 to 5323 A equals 5316.71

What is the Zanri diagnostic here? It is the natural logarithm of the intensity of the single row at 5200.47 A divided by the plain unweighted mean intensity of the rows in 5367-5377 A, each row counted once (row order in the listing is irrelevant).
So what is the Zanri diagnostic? -0.21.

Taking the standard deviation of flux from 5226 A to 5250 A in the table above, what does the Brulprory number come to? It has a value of 1.6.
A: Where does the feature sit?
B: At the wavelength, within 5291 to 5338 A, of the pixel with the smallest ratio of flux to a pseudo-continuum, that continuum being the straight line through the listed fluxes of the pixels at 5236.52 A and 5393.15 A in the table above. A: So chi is 5302.04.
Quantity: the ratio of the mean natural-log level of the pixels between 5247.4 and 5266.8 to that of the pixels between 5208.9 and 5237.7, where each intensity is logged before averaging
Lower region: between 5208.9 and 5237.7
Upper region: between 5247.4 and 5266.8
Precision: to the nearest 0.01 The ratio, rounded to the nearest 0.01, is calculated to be 1.01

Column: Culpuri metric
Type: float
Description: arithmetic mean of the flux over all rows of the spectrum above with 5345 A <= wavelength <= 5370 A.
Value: 26.5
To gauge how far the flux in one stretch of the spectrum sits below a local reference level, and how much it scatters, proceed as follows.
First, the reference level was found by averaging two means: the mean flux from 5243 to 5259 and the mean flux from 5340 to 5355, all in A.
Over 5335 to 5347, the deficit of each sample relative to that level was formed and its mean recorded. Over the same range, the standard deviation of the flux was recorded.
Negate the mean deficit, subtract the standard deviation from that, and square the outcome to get 0.0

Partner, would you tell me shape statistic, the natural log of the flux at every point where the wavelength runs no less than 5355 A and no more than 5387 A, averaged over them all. 3.27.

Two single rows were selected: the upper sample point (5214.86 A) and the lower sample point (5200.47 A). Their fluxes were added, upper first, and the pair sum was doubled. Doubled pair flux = 89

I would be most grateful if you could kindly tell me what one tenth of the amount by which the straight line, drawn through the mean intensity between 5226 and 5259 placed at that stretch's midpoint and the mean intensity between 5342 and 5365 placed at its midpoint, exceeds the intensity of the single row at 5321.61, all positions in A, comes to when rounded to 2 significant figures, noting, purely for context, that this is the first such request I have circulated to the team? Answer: 0.10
